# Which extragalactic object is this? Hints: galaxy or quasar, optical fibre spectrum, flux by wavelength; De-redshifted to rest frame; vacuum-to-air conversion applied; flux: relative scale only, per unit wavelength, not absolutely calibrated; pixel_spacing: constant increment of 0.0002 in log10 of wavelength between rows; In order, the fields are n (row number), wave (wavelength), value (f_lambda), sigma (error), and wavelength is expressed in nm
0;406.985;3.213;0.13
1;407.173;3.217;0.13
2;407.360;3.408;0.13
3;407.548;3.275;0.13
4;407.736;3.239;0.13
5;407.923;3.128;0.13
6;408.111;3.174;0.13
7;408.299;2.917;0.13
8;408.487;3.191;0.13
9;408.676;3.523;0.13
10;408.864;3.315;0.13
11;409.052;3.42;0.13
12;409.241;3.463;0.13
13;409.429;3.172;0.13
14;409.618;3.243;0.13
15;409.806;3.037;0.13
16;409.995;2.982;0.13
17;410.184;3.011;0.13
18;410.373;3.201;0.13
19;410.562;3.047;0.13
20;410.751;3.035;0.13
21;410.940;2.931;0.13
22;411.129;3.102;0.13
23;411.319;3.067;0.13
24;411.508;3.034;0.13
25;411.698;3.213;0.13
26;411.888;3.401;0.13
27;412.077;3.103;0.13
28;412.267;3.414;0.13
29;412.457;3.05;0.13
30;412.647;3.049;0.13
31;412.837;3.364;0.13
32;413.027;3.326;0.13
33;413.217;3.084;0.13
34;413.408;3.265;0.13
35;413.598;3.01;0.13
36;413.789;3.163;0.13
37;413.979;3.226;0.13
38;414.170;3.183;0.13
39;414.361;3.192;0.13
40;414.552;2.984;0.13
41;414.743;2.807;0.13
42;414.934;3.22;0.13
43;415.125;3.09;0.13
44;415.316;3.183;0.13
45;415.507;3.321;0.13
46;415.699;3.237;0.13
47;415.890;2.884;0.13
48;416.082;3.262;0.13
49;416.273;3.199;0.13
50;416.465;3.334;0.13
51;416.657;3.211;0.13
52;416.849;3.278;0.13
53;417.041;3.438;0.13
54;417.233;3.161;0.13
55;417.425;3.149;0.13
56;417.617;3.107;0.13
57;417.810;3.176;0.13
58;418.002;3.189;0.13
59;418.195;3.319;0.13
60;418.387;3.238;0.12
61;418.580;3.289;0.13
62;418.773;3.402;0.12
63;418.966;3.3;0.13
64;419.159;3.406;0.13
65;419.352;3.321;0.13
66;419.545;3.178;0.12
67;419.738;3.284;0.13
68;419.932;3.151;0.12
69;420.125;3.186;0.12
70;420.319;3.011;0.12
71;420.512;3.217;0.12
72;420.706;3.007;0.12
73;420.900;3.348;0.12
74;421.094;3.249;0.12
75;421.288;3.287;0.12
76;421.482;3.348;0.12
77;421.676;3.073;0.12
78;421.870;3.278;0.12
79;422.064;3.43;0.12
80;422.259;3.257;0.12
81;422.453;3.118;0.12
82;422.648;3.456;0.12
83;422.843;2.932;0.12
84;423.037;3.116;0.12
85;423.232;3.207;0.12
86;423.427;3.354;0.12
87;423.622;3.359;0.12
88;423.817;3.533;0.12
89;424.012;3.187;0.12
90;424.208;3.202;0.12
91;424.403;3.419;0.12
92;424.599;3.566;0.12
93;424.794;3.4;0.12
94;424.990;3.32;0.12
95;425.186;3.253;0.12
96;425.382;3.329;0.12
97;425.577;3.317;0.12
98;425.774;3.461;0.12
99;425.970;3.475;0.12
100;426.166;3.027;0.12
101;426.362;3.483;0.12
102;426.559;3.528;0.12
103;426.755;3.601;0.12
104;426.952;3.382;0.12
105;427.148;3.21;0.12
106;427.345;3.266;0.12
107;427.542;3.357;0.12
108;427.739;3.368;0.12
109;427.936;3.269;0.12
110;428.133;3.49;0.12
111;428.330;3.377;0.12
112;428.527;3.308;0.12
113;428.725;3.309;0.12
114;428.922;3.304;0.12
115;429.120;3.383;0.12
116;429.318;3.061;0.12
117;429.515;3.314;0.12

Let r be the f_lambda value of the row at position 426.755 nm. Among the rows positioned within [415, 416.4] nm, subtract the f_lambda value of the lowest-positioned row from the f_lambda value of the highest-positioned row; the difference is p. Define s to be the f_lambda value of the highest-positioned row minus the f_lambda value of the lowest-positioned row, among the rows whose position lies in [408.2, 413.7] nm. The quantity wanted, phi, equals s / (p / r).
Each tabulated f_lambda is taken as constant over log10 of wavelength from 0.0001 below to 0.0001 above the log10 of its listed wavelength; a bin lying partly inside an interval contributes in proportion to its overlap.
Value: 3.1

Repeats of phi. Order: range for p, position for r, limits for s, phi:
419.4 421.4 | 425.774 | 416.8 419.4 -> 1.4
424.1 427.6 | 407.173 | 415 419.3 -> 6.6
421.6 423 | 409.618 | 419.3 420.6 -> 2.4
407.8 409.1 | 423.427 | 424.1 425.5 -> 1.5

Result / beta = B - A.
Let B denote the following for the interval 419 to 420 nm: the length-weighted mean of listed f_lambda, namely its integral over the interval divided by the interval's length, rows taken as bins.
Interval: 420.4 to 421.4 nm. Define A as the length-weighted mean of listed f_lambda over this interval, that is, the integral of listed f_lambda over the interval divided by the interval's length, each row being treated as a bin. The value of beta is 0.05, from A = 3.22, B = 3.27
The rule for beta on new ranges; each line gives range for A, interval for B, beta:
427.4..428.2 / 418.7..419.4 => 0.00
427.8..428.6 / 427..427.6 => -0.08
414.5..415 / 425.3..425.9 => 0.38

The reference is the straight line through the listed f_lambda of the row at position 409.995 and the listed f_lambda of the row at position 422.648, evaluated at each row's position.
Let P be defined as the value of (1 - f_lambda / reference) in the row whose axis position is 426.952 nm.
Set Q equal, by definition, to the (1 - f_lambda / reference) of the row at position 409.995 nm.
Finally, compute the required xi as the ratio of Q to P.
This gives 0.0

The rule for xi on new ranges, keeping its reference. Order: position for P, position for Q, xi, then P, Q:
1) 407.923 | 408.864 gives 1.7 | -0.08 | -0.13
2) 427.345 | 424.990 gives 0.6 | 0.10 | 0.06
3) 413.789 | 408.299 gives 0.0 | -0.01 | 0.00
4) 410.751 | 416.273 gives -0.7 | -0.01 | 0.01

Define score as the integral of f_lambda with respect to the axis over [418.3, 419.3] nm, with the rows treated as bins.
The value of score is 3.3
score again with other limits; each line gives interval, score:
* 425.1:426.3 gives 4.0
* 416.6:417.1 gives 1.7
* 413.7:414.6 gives 2.8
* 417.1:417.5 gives 1.3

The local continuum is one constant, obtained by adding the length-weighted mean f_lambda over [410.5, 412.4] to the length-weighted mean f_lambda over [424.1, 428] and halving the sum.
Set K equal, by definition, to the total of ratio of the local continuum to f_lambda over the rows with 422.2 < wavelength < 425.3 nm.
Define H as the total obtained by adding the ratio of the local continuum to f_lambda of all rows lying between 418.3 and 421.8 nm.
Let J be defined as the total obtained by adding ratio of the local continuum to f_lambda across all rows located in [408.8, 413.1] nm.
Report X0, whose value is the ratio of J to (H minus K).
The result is 10.5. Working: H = 18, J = 24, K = 16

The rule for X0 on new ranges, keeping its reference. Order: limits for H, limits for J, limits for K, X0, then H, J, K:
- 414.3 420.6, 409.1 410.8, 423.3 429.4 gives 2.7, 34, 9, 30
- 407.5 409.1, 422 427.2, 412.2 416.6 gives -1.8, 9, 26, 24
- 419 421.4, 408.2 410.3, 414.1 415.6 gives 3.0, 12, 11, 8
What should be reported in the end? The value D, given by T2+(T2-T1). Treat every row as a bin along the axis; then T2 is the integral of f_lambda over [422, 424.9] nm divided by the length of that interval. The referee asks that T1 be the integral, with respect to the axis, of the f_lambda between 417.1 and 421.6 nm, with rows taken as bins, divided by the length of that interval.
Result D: 3.37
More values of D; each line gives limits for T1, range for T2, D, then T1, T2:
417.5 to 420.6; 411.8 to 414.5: 3.16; 3.24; 3.20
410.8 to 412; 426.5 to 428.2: 3.64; 3.12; 3.38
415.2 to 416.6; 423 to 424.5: 3.41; 3.20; 3.30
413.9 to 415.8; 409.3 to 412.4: 3.11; 3.14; 3.13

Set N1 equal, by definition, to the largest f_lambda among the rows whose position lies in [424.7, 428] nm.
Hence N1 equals 3.601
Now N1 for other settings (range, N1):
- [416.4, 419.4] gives 3.438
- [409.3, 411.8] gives 3.243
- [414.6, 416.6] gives 3.334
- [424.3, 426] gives 3.566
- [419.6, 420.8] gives 3.284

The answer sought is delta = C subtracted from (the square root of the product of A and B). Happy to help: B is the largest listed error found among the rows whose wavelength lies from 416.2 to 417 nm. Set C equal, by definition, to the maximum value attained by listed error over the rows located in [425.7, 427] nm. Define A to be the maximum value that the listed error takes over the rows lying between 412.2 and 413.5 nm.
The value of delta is 0.0100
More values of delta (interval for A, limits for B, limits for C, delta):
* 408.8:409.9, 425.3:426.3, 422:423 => 0.0049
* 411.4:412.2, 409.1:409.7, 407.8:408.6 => 0.0000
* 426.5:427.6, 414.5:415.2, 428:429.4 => 0.0049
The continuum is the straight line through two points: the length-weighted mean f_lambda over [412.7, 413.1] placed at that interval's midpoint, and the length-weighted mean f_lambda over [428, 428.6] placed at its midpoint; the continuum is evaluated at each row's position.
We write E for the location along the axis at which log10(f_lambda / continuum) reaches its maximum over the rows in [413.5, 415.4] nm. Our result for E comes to 413.979 nm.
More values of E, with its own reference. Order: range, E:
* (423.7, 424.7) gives 424.599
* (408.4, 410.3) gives 408.676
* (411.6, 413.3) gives 412.267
